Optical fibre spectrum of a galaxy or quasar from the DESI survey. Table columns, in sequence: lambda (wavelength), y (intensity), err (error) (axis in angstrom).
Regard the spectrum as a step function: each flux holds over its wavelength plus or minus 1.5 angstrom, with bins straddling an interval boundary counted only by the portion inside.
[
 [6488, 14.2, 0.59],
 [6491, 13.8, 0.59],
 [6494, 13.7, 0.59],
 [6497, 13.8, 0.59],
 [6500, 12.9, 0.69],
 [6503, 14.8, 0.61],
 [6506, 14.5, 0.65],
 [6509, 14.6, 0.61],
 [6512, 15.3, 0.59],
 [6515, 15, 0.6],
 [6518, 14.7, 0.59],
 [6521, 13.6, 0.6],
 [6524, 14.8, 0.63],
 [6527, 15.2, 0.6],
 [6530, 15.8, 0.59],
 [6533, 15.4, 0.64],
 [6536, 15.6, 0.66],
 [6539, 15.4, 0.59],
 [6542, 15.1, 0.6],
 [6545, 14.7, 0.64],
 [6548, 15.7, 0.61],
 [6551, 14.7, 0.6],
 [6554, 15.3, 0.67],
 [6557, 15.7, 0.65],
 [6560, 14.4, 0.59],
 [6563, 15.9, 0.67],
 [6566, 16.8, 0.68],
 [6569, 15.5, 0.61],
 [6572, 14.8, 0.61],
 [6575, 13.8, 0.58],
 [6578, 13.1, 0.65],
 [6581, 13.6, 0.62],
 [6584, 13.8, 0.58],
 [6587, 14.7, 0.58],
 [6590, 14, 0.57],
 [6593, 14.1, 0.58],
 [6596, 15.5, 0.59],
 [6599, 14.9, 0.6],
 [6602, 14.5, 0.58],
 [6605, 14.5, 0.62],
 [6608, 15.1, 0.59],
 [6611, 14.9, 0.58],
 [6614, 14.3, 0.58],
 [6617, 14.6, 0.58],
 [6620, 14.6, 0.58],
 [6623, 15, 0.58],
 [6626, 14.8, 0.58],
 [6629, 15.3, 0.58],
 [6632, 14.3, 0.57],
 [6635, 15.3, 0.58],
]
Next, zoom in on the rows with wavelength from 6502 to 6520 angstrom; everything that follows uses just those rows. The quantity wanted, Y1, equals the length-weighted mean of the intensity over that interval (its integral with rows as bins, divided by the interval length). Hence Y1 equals 14.78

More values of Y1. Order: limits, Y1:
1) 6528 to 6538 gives 15.57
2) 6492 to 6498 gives 13.75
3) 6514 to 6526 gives 14.53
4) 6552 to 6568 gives 15.59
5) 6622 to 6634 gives 14.86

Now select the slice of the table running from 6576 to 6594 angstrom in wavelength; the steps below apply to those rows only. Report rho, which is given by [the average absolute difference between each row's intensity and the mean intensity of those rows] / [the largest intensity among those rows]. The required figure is 0.026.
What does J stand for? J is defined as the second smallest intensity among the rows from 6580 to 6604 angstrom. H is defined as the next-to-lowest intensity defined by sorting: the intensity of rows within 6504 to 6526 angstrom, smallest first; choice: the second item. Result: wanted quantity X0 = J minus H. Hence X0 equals -0.7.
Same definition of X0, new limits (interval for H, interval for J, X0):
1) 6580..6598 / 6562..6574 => 1.7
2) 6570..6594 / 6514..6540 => 1.1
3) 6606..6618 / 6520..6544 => 0.2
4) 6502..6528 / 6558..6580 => -0.7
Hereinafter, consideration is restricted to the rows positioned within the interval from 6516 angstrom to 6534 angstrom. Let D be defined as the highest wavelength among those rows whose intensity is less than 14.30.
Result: 6521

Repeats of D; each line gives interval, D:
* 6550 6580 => 6578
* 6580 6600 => 6593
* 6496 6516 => 6500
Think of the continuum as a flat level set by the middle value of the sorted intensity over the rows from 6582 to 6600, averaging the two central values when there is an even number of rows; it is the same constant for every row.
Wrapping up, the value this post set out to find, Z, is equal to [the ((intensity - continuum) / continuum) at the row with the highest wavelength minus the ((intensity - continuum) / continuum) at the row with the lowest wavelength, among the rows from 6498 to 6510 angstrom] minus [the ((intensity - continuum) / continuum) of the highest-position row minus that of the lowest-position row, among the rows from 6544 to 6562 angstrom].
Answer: 0.14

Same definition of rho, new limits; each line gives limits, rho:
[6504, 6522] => 0.025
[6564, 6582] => 0.065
